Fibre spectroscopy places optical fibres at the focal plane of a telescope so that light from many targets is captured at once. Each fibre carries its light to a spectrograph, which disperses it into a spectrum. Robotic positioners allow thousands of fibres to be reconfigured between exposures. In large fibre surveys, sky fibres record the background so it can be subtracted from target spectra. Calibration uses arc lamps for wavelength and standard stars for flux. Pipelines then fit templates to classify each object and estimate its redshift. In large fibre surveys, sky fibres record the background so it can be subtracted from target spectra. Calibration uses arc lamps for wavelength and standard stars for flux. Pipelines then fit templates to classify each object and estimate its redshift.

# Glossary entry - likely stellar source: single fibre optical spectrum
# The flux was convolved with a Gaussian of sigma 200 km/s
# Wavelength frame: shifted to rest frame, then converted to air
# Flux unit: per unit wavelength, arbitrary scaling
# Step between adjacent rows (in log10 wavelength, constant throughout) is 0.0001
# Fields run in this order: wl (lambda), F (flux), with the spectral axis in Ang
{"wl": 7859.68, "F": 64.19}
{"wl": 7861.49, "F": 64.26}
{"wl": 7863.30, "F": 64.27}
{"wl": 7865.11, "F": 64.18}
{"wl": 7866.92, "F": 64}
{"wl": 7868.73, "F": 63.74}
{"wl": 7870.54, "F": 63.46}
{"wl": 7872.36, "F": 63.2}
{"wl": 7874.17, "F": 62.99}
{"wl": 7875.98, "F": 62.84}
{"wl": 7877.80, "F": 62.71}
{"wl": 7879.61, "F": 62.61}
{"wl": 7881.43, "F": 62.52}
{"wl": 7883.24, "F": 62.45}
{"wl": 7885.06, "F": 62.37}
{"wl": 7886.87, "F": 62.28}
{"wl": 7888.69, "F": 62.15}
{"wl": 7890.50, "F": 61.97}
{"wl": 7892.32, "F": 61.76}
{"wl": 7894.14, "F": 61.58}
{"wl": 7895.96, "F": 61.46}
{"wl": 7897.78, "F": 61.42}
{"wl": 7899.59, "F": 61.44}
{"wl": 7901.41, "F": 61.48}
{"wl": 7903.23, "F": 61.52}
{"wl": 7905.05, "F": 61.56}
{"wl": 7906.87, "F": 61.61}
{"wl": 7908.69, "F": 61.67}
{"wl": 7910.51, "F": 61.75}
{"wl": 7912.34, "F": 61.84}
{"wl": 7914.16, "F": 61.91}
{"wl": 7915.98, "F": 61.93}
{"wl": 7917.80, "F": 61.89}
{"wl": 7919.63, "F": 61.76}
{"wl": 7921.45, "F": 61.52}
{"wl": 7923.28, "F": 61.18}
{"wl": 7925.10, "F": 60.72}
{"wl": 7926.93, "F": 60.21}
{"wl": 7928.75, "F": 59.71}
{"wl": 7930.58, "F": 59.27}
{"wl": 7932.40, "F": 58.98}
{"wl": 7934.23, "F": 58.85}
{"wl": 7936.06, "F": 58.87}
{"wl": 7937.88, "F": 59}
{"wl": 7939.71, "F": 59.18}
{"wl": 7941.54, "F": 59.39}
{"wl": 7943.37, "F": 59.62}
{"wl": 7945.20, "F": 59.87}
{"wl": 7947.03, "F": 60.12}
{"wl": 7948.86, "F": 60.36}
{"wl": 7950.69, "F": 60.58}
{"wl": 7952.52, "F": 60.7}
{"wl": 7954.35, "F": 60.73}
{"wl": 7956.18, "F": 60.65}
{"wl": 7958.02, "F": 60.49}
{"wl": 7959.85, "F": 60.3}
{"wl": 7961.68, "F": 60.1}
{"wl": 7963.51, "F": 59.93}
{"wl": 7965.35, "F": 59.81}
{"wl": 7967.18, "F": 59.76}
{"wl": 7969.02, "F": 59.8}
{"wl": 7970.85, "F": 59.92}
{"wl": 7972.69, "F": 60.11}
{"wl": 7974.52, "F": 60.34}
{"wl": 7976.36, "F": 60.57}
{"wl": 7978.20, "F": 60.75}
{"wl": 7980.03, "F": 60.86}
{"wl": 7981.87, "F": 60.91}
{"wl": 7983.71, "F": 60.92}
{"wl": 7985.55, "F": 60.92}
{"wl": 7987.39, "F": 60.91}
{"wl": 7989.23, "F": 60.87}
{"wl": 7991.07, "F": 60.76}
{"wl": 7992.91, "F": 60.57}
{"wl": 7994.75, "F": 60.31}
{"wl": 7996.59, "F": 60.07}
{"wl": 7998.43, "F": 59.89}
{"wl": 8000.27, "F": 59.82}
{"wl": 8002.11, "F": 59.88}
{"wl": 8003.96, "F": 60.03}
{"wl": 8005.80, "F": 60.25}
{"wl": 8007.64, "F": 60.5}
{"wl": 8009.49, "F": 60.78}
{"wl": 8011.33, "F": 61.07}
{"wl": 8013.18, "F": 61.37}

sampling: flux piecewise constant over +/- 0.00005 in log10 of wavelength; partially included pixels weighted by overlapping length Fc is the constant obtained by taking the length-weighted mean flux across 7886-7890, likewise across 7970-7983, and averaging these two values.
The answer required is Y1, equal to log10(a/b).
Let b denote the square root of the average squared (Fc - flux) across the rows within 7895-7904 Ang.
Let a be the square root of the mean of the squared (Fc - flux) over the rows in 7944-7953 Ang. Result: 1.01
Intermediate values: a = 1.1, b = 0.11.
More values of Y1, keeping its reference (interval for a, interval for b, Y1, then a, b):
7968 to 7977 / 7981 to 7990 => 0.43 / 1.2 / 0.46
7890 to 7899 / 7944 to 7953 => -0.50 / 0.3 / 1.08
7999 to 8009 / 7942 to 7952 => 0.00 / 1.3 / 1.30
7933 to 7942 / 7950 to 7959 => 0.50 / 2.3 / 0.74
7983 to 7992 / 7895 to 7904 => 0.67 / 0.5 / 0.11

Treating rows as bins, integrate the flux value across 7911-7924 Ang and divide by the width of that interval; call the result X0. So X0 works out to 61.7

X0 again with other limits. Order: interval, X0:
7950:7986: 60.4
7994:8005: 60.0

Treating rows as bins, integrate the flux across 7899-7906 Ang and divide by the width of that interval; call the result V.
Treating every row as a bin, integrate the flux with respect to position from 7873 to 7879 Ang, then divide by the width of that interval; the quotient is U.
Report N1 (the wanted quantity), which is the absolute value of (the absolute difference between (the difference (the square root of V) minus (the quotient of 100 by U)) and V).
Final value 55.2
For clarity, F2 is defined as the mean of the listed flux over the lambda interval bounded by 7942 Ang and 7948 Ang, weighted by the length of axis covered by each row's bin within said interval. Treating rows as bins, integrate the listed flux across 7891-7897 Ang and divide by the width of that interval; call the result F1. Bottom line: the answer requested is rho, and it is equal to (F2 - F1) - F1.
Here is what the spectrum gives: -63.2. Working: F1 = 61.5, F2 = 59.8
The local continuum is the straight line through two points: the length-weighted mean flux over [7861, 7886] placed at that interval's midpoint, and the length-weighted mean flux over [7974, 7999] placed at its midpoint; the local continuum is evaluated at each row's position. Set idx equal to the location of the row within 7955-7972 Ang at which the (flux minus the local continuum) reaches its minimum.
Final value 7967.18 Ang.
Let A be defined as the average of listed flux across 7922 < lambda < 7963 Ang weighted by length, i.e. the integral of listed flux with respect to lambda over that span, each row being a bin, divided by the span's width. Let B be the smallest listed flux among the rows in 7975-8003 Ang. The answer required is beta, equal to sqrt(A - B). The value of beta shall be 0.4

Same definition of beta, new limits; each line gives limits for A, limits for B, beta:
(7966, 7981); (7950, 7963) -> 0.4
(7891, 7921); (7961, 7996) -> 1.4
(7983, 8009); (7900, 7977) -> 1.2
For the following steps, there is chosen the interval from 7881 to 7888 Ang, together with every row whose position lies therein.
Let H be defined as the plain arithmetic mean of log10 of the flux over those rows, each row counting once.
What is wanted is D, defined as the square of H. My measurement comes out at 3.22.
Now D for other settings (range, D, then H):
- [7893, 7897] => 3.20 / 1.79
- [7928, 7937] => 3.14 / 1.77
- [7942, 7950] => 3.16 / 1.78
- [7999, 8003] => 3.16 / 1.78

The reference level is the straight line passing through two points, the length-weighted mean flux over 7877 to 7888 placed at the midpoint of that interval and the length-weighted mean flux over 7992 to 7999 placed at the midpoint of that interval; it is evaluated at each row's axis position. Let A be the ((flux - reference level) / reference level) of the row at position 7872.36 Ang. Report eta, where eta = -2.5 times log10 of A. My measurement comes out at 5.22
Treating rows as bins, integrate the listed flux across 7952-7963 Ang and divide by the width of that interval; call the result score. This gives 60.5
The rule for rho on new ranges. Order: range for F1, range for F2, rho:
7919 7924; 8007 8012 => -62.1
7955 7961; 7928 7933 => -61.6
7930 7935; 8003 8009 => -57.9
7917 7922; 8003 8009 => -63.2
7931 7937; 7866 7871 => -54.2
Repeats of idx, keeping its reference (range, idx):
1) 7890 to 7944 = 7934.23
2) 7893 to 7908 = 7895.96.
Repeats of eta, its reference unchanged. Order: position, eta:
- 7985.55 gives 5.27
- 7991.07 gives 5.40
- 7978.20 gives 6.48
